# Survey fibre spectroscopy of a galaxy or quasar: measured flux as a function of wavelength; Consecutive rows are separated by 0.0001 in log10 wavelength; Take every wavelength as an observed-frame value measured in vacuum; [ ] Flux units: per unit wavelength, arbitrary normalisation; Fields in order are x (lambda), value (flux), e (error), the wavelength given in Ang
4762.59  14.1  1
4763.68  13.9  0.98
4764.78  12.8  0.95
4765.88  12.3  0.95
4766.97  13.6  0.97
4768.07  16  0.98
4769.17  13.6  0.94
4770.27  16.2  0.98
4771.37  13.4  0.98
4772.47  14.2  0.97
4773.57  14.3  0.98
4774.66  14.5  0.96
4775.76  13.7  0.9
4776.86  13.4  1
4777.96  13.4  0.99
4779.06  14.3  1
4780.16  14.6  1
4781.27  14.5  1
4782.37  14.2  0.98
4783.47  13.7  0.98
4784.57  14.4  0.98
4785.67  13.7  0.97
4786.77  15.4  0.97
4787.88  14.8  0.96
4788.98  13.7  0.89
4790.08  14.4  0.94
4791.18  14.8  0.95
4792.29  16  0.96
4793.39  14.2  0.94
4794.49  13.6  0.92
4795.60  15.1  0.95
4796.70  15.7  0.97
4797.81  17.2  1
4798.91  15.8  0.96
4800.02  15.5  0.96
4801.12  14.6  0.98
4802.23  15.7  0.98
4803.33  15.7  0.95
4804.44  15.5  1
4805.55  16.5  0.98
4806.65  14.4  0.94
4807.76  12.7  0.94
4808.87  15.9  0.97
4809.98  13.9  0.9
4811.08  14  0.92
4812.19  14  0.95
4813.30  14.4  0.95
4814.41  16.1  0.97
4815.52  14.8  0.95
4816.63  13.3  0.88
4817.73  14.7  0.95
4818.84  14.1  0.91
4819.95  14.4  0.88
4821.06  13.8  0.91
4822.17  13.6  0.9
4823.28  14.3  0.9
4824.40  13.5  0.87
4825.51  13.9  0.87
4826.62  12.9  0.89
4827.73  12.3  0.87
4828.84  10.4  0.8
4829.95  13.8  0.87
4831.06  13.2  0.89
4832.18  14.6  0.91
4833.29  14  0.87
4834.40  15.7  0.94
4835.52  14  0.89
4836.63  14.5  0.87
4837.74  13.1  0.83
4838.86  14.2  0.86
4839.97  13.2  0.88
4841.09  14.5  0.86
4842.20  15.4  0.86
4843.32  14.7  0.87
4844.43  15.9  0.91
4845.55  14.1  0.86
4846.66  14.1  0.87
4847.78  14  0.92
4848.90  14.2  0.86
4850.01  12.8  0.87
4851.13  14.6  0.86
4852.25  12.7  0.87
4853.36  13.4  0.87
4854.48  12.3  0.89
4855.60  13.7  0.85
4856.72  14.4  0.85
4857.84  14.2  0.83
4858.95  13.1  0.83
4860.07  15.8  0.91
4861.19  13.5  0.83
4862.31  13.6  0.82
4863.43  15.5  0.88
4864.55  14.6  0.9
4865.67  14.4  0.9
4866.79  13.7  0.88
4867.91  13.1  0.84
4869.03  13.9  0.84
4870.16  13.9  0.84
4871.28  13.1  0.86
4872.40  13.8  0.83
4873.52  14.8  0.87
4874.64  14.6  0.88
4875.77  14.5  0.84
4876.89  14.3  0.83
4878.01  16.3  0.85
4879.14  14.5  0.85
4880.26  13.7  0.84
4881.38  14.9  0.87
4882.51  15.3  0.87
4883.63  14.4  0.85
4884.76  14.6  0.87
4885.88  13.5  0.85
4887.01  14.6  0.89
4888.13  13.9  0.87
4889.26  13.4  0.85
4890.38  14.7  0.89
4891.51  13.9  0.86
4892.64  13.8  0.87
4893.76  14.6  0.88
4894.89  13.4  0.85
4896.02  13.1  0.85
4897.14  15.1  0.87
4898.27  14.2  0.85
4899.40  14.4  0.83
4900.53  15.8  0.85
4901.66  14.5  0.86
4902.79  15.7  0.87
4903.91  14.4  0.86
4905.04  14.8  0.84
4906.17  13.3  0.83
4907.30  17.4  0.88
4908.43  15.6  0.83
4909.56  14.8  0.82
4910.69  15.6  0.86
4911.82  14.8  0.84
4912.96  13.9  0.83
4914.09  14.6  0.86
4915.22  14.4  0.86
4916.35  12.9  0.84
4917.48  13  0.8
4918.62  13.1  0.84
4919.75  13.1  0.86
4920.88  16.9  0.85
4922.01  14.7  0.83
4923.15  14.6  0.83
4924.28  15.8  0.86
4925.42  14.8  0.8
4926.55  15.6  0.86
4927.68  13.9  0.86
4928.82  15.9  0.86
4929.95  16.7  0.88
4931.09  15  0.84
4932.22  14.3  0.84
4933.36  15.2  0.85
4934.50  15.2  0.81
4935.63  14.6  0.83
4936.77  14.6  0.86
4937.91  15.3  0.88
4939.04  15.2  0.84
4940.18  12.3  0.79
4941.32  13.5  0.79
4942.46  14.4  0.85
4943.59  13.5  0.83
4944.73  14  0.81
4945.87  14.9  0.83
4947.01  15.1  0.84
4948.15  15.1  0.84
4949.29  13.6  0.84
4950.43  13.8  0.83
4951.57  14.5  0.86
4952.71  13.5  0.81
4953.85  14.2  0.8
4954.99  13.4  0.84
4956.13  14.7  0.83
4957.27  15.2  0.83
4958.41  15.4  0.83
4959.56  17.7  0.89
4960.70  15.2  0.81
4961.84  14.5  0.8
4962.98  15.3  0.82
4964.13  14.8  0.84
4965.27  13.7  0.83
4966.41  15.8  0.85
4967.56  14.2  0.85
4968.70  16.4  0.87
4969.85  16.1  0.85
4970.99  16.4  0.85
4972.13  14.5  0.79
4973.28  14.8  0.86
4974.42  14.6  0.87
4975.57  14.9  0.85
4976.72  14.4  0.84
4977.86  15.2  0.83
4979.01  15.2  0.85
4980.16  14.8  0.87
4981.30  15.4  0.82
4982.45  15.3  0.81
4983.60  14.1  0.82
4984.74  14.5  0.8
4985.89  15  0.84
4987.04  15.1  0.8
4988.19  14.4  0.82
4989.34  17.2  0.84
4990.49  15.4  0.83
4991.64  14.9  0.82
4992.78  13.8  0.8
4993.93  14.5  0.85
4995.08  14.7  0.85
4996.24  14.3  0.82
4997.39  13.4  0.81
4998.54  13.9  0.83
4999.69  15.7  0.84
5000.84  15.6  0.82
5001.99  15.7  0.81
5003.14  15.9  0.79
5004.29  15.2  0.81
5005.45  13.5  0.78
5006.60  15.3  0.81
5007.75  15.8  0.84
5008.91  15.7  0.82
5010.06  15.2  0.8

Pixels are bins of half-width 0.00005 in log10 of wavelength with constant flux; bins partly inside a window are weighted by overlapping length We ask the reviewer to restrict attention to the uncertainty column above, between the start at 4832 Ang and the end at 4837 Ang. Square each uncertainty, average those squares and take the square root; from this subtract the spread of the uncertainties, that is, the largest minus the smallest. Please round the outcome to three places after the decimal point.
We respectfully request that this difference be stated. 0.826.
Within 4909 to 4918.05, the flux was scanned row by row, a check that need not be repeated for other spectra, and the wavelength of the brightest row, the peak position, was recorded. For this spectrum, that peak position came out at 4910.69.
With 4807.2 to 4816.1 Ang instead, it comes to 4814.41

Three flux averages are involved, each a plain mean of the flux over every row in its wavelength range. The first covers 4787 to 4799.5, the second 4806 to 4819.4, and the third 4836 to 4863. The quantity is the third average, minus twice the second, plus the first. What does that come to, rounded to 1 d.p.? 0.3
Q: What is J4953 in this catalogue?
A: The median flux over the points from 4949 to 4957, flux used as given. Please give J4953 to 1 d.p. 13.8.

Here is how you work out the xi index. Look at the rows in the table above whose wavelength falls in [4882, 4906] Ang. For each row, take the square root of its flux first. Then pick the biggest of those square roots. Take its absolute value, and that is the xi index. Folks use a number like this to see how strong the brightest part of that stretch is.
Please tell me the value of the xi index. 3.97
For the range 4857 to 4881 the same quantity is 4.04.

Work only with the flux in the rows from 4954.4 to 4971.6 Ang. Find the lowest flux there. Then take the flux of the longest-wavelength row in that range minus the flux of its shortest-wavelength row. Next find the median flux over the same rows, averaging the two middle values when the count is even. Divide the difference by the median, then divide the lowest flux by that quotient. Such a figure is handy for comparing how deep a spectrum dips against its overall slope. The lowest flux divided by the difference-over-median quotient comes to 68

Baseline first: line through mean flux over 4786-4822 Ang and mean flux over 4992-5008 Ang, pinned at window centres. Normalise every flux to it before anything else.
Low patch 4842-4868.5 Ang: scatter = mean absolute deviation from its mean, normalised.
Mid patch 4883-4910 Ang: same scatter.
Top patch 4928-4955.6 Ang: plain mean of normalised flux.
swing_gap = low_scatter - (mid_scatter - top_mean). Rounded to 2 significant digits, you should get 0.98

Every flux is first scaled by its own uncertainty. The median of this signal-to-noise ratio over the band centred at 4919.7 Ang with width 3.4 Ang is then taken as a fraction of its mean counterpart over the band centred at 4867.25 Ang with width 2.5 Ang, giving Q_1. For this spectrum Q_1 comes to 1.00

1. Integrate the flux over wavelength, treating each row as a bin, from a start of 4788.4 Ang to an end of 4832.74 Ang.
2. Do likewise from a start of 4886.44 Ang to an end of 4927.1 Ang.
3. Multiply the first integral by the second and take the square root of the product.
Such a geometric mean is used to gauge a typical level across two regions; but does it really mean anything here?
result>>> 615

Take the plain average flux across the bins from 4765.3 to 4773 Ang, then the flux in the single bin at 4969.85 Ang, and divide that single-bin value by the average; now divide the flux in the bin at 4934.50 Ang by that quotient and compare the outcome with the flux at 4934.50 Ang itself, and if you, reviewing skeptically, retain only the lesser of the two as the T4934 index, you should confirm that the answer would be 13.4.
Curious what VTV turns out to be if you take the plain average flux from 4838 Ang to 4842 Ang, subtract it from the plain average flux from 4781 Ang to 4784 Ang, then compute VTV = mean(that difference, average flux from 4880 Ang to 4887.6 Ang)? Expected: 7.3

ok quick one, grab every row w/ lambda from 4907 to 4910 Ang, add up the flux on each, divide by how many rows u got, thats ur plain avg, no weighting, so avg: 15.9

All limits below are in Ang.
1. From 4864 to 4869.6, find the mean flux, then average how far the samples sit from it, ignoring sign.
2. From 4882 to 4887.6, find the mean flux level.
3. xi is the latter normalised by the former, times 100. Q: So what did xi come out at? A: 3232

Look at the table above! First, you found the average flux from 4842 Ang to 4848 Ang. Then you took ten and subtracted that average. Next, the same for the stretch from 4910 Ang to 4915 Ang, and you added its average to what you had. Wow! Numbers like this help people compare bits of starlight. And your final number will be 10.0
